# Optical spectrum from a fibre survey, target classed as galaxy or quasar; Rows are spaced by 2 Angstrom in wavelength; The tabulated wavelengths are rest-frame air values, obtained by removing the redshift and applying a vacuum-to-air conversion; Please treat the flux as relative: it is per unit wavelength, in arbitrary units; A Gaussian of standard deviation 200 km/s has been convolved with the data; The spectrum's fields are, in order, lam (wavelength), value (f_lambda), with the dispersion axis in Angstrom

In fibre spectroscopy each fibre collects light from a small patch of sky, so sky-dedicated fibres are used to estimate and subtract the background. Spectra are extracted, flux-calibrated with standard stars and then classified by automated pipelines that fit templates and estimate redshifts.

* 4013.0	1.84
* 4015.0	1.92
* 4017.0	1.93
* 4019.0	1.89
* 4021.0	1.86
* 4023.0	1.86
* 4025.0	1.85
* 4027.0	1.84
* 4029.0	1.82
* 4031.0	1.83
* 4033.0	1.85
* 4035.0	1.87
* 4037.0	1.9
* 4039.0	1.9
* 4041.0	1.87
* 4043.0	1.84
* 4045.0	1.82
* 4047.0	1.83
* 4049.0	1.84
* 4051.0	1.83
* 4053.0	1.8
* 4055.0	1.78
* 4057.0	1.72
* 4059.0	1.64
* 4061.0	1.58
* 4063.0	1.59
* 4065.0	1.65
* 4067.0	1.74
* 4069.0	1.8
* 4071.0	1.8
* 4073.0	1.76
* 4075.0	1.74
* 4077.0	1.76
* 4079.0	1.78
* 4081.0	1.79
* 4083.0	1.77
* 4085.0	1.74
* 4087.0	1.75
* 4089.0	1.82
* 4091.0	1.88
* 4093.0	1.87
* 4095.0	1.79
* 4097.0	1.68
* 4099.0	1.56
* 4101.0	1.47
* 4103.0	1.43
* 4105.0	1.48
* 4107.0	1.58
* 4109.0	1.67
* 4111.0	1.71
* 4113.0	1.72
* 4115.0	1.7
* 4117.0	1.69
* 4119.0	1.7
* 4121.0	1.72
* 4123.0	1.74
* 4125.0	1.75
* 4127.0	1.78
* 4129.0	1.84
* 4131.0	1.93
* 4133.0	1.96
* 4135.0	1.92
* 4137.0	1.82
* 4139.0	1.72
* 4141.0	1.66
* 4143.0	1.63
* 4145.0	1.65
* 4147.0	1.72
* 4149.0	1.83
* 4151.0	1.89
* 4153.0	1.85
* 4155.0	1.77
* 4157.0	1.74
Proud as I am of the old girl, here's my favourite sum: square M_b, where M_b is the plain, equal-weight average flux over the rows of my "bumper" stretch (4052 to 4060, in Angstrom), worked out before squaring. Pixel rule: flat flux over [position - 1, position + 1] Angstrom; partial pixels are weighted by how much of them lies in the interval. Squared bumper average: 3.0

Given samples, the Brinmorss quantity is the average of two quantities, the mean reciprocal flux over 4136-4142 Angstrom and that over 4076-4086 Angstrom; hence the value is 0.572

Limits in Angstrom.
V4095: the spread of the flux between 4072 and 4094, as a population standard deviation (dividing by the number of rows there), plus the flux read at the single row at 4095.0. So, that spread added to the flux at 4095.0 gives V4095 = 1.84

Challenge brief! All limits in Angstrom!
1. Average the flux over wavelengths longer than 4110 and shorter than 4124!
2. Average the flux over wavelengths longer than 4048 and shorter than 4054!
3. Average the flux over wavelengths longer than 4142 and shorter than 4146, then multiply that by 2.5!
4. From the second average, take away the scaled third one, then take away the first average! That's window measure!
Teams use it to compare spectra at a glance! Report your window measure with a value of -4.0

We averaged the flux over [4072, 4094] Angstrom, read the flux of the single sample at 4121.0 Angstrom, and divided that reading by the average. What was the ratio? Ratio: 0.96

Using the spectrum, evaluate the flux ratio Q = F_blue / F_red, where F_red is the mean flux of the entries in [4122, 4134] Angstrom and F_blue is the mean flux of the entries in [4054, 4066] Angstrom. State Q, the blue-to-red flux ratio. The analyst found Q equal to 0.91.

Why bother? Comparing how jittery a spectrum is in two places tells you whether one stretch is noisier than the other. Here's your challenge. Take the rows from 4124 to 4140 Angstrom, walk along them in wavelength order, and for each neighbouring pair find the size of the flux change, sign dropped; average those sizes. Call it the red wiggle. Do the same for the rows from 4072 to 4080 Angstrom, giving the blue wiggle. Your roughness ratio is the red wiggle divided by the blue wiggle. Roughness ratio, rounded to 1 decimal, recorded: 3.2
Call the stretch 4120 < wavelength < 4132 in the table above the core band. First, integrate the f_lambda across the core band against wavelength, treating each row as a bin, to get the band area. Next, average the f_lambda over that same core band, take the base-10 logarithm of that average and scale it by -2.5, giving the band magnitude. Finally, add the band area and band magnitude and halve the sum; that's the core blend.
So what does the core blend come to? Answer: 10.4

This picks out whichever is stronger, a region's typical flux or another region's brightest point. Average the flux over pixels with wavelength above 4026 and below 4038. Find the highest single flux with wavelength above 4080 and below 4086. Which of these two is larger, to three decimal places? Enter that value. 1.852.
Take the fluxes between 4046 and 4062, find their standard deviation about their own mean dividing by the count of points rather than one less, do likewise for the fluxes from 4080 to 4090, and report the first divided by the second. 3.2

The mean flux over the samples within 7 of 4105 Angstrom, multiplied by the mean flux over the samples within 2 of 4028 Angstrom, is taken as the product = 2.85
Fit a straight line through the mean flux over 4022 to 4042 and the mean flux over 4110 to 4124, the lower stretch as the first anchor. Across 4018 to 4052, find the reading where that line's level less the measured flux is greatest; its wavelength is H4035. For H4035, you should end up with 4029.0 Angstrom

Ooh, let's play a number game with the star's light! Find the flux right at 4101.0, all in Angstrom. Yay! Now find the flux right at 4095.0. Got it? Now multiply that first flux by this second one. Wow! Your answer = 2.6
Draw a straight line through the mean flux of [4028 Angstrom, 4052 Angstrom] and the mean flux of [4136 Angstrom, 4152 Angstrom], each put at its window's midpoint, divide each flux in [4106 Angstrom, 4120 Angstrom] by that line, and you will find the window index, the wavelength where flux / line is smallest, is 4107.0 Angstrom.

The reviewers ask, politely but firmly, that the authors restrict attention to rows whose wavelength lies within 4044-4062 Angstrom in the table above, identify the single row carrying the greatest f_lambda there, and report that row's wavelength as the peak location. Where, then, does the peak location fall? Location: 4049.0 Angstrom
